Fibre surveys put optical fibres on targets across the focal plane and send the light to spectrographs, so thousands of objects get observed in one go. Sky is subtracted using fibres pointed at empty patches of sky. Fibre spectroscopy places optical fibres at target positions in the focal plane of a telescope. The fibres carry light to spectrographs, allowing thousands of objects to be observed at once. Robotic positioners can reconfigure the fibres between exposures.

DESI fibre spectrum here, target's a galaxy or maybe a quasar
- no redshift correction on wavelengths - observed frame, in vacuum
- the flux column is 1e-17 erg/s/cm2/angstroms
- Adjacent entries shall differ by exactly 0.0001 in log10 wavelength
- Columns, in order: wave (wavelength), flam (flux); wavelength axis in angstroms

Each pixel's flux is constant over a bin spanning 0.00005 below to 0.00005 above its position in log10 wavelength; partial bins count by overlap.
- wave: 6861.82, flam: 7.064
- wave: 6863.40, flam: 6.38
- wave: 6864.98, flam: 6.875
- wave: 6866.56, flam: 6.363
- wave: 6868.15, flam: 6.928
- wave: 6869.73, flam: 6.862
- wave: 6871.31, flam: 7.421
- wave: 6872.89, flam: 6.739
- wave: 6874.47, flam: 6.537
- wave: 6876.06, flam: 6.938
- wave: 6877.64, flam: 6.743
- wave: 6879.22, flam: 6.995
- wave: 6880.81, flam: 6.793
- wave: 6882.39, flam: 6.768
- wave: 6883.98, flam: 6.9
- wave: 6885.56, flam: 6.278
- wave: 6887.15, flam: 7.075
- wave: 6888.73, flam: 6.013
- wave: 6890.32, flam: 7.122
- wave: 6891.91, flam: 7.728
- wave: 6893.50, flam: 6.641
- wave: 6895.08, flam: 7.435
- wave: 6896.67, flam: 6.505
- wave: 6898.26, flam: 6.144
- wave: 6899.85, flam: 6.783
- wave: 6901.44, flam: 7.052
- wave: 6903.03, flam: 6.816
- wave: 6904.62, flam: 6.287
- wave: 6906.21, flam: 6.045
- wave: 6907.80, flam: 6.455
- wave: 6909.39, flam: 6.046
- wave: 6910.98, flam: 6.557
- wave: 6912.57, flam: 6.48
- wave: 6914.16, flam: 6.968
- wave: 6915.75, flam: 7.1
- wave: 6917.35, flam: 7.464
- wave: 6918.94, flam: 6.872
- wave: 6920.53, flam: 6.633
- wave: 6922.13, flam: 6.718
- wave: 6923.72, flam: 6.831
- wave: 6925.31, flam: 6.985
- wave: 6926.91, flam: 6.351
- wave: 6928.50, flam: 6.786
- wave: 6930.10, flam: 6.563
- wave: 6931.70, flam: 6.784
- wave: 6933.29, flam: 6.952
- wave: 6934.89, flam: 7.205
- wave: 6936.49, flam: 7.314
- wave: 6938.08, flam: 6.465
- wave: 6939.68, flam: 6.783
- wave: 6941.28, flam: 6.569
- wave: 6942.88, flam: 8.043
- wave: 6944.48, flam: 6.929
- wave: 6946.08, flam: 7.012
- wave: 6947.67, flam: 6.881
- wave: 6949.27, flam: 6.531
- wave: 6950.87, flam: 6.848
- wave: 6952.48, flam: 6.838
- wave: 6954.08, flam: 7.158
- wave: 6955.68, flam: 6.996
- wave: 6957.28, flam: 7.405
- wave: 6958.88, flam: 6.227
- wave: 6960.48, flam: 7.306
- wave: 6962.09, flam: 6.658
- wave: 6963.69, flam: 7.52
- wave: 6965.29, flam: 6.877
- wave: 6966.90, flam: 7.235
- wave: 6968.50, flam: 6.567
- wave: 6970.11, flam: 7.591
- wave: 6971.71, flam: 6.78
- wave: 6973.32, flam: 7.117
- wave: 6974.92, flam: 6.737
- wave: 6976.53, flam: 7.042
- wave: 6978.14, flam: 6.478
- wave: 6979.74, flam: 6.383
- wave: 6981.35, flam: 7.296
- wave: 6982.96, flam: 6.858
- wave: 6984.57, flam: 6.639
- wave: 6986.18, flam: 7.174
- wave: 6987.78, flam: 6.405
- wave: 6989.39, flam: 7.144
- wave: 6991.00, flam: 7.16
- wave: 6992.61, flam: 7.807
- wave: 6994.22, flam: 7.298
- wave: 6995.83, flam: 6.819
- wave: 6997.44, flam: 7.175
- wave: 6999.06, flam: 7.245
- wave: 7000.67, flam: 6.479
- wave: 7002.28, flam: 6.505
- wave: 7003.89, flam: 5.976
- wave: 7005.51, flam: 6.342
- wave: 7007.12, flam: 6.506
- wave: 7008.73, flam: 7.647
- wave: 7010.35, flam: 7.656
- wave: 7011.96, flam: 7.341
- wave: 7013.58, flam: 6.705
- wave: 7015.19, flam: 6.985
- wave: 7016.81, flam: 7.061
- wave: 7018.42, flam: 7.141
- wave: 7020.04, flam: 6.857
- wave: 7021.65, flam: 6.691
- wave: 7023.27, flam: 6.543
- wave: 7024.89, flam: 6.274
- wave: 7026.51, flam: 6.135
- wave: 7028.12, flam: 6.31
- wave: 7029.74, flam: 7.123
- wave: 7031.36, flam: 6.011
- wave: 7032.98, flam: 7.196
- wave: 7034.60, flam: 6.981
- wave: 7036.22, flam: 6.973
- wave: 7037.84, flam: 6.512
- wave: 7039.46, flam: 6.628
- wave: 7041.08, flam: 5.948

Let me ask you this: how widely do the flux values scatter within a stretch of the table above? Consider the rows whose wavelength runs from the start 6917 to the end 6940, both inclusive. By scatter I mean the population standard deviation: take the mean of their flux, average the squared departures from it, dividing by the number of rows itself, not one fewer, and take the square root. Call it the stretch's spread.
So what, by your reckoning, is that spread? 0.29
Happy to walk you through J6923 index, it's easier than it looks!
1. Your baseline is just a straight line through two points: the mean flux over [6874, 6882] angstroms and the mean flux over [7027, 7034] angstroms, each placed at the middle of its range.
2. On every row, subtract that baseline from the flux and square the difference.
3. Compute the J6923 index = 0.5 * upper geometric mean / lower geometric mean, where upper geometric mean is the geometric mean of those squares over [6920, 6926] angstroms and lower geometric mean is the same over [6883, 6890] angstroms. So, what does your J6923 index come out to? 0.0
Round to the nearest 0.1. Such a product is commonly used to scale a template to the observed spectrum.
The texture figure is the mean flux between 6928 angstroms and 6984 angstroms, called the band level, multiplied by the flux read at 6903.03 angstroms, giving 47.3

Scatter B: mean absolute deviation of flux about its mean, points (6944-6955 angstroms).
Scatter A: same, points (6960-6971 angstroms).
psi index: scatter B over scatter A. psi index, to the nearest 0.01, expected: 0.36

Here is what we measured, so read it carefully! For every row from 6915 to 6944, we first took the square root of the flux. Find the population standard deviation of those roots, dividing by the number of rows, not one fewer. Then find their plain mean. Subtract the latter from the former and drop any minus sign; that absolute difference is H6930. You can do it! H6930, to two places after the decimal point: 2.55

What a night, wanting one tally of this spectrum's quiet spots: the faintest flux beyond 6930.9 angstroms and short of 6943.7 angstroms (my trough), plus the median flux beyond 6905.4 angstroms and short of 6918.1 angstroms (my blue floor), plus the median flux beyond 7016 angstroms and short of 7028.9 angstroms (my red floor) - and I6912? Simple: 19.6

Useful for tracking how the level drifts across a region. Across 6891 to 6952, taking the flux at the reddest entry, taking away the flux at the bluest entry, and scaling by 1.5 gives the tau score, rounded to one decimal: -1.3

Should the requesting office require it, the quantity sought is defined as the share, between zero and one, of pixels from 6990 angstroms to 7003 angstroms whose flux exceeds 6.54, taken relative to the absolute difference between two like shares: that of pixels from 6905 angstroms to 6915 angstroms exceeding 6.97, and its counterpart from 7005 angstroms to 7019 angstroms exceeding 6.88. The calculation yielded 1.1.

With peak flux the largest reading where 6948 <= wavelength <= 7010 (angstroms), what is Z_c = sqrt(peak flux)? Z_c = 2.79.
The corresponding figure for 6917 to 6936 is 2.73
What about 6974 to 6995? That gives 2.79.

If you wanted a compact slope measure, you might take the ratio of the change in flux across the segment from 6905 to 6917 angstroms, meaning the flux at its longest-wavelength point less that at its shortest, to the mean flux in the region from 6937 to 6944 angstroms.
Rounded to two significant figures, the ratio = 0.15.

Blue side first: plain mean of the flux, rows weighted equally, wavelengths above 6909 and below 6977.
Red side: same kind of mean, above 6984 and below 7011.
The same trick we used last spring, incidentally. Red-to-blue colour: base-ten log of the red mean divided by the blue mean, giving 0.002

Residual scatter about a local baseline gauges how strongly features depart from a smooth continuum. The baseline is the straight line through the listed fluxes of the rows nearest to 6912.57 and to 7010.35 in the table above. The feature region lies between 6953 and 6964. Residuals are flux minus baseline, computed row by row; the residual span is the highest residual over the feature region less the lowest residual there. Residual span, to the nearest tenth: 1.2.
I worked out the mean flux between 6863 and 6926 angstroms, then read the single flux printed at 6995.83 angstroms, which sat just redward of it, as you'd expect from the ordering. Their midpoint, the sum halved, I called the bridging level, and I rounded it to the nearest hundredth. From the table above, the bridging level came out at 6.79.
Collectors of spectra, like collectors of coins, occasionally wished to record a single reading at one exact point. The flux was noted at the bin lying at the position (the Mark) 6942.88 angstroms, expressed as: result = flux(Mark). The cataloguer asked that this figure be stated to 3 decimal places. 8.043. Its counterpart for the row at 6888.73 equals 6.013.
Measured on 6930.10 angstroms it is 6.563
